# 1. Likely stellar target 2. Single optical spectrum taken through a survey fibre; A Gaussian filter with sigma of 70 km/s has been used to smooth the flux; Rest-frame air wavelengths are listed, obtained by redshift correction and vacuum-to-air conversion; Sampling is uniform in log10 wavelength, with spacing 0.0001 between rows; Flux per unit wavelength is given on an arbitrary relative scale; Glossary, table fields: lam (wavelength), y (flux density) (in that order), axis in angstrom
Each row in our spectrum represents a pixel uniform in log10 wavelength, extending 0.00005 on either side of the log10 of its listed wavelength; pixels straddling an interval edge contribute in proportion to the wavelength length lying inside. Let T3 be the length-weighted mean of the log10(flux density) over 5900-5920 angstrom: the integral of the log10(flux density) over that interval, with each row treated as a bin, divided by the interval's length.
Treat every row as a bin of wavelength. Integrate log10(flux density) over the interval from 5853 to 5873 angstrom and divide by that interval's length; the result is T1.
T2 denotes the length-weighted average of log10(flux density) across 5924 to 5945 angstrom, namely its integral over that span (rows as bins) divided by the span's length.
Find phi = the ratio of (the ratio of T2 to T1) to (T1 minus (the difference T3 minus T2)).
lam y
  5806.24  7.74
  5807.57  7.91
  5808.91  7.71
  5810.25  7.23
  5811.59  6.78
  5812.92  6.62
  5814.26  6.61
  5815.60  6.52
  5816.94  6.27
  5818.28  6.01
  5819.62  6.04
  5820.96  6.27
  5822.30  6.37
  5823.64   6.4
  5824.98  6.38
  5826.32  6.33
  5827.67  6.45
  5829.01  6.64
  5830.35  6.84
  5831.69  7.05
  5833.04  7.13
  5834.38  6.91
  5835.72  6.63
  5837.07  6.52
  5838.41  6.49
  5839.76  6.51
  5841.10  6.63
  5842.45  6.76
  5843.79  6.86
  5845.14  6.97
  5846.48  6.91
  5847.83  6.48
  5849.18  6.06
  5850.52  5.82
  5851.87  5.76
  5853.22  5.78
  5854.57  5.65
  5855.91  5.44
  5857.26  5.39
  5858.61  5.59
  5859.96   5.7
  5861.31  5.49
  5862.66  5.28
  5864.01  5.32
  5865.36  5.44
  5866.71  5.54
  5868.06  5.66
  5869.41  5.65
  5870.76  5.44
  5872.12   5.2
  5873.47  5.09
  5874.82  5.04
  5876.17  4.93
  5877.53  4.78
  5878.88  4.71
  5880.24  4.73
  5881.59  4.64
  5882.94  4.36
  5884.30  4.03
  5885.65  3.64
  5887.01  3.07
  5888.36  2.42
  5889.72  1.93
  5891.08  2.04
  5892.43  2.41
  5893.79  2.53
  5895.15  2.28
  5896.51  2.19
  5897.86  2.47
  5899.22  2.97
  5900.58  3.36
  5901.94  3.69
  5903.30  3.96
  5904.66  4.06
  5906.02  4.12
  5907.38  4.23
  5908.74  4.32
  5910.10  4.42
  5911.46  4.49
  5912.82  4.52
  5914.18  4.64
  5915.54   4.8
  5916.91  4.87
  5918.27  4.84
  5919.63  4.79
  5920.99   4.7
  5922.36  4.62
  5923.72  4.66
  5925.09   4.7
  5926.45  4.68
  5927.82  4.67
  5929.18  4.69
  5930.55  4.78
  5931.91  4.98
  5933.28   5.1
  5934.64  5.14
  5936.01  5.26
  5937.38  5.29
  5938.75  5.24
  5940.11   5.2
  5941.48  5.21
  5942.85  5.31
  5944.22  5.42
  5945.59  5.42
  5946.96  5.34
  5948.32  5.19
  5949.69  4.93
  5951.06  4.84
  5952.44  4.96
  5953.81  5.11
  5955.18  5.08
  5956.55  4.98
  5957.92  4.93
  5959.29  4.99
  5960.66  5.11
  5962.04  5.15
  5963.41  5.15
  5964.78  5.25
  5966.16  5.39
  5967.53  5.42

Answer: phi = 1.18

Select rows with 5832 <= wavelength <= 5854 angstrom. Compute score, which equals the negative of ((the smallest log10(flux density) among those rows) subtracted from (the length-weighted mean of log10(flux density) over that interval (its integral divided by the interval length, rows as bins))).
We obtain -0.05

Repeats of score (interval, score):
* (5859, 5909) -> -0.31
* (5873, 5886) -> -0.10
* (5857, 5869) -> -0.02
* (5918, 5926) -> -0.01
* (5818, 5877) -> -0.09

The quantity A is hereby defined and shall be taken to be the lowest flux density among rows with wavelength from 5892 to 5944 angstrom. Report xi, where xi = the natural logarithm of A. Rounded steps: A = 2.19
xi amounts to 0.78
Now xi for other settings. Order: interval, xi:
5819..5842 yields 1.80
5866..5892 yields 0.66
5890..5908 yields 0.71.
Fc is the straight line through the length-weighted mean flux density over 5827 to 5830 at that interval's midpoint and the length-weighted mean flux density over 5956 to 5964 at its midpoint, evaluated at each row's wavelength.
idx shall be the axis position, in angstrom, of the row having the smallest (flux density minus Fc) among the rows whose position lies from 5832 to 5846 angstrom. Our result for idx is 5838.41 angstrom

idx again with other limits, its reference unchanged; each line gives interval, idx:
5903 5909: 5903.30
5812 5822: 5818.28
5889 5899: 5889.72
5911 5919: 5911.46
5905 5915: 5906.02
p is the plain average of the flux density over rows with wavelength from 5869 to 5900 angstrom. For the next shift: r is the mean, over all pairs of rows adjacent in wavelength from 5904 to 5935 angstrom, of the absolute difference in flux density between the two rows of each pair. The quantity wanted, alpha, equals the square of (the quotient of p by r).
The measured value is 2548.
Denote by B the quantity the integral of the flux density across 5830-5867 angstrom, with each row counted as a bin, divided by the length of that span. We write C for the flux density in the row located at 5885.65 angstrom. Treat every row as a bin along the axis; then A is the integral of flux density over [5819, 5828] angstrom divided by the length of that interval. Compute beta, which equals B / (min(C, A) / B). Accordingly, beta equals 10.5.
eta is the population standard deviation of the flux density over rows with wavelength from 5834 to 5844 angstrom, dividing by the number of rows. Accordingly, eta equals 0.2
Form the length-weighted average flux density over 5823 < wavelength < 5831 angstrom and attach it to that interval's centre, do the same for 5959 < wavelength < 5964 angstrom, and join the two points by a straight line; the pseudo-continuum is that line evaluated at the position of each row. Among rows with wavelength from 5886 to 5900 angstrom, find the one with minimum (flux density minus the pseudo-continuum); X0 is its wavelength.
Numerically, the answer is 5889.72 angstrom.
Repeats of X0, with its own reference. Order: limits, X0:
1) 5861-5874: 5873.47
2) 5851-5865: 5862.66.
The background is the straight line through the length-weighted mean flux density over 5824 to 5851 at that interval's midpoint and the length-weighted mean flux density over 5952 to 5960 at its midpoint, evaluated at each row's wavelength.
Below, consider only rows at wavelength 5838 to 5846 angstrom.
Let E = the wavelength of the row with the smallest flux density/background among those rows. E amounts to 5838.41 angstrom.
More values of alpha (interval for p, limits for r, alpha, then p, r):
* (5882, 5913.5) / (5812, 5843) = 711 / 3.4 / 0.126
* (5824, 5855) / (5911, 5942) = 9601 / 6.5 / 0.066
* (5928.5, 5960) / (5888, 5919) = 736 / 5.1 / 0.188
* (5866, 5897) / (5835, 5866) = 796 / 4.0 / 0.142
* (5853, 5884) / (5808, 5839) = 1031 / 5.3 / 0.164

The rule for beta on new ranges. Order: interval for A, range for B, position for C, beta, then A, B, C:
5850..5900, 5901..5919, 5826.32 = 4.3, 4.4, 4.4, 6.33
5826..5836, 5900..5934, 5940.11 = 3.9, 6.8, 4.5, 5.2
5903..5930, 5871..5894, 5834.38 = 3.4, 4.5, 3.9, 6.91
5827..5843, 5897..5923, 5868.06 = 3.1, 6.7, 4.2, 5.66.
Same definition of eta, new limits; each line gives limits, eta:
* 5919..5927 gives 0.1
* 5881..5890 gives 0.9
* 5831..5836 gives 0.2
